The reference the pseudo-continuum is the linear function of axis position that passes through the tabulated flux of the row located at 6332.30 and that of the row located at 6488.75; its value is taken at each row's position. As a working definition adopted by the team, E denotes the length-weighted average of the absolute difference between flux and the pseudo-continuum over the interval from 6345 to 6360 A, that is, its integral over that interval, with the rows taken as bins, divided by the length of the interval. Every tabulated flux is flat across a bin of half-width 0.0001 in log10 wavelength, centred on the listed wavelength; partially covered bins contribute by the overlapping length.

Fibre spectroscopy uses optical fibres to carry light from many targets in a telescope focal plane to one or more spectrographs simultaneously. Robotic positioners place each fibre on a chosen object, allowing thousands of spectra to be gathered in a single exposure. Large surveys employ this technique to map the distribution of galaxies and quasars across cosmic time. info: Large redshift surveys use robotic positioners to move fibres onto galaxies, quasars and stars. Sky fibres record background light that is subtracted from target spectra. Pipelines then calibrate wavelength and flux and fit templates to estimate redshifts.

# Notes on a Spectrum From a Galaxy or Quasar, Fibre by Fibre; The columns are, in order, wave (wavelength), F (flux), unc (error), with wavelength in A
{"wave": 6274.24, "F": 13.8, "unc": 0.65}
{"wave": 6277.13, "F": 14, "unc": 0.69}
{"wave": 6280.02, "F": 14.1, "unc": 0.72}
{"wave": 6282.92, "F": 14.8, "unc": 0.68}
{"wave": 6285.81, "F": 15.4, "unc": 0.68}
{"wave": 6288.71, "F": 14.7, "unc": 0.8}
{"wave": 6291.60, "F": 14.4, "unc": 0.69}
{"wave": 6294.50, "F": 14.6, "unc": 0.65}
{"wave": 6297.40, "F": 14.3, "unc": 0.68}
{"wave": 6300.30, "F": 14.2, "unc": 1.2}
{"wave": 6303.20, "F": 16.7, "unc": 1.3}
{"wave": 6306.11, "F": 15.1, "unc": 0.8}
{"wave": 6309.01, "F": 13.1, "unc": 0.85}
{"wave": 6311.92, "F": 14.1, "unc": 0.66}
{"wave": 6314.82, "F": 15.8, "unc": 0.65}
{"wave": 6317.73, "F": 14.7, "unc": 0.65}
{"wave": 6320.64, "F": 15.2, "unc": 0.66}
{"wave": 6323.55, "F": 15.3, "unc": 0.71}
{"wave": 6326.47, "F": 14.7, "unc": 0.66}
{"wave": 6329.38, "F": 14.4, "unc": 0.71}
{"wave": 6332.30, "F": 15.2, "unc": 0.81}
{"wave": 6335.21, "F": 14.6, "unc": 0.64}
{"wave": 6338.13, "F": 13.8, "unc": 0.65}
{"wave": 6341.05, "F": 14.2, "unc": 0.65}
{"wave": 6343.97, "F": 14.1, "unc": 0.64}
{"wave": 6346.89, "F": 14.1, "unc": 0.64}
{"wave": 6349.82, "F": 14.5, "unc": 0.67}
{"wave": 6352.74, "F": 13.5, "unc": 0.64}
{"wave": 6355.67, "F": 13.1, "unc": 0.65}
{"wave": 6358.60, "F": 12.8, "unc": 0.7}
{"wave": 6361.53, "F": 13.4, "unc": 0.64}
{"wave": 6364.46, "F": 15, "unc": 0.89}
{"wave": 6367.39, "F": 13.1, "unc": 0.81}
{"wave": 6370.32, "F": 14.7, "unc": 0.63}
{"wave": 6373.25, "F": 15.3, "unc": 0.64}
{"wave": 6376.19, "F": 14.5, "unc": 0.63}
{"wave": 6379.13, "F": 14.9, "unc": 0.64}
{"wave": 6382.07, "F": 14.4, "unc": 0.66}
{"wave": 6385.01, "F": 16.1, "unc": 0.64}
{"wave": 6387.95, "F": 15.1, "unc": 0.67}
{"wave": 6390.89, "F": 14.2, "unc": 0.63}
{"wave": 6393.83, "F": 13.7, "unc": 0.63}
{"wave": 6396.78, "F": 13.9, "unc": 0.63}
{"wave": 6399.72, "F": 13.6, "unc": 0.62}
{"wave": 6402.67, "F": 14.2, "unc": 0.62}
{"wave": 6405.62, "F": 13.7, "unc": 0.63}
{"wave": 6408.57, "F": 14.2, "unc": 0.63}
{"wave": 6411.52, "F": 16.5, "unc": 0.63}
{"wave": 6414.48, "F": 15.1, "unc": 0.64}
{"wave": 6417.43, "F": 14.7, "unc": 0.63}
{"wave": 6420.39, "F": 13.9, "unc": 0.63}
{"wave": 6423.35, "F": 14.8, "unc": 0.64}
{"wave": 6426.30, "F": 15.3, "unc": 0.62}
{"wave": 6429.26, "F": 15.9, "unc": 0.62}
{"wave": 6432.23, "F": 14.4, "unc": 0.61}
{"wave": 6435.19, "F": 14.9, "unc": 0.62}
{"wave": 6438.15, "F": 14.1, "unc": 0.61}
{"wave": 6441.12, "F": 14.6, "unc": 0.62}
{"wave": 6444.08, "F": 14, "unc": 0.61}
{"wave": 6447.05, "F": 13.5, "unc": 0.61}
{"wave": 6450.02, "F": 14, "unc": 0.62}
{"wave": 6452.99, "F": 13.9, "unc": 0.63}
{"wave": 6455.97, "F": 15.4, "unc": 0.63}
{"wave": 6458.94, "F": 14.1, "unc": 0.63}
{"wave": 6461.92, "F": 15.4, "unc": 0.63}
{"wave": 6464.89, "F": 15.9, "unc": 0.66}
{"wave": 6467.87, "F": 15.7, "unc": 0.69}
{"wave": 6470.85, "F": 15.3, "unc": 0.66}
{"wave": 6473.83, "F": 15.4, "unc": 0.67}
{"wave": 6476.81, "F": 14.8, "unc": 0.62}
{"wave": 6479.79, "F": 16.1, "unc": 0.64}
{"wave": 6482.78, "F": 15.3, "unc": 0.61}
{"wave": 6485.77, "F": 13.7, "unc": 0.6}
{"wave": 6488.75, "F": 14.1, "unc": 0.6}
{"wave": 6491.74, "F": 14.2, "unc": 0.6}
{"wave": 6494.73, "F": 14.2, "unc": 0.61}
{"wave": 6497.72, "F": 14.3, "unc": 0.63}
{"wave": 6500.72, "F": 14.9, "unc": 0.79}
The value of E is 1.44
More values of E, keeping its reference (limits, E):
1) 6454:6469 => 1.07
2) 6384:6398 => 0.80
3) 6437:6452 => 0.44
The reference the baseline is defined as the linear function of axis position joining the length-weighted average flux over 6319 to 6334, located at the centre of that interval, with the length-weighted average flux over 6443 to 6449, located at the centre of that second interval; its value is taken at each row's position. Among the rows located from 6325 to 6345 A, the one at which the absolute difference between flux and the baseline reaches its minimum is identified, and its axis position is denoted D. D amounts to 6326.47 A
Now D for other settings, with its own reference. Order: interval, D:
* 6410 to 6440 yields 6420.39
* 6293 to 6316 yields 6306.11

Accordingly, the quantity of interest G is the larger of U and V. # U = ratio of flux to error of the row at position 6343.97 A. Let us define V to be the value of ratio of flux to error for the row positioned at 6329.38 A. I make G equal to 22.0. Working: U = 22.0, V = 20.3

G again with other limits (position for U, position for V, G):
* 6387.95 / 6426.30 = 24.7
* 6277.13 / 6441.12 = 23.5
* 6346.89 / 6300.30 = 22.0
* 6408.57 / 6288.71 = 22.5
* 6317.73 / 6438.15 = 23.1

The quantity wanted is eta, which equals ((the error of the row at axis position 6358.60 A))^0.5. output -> 0.837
